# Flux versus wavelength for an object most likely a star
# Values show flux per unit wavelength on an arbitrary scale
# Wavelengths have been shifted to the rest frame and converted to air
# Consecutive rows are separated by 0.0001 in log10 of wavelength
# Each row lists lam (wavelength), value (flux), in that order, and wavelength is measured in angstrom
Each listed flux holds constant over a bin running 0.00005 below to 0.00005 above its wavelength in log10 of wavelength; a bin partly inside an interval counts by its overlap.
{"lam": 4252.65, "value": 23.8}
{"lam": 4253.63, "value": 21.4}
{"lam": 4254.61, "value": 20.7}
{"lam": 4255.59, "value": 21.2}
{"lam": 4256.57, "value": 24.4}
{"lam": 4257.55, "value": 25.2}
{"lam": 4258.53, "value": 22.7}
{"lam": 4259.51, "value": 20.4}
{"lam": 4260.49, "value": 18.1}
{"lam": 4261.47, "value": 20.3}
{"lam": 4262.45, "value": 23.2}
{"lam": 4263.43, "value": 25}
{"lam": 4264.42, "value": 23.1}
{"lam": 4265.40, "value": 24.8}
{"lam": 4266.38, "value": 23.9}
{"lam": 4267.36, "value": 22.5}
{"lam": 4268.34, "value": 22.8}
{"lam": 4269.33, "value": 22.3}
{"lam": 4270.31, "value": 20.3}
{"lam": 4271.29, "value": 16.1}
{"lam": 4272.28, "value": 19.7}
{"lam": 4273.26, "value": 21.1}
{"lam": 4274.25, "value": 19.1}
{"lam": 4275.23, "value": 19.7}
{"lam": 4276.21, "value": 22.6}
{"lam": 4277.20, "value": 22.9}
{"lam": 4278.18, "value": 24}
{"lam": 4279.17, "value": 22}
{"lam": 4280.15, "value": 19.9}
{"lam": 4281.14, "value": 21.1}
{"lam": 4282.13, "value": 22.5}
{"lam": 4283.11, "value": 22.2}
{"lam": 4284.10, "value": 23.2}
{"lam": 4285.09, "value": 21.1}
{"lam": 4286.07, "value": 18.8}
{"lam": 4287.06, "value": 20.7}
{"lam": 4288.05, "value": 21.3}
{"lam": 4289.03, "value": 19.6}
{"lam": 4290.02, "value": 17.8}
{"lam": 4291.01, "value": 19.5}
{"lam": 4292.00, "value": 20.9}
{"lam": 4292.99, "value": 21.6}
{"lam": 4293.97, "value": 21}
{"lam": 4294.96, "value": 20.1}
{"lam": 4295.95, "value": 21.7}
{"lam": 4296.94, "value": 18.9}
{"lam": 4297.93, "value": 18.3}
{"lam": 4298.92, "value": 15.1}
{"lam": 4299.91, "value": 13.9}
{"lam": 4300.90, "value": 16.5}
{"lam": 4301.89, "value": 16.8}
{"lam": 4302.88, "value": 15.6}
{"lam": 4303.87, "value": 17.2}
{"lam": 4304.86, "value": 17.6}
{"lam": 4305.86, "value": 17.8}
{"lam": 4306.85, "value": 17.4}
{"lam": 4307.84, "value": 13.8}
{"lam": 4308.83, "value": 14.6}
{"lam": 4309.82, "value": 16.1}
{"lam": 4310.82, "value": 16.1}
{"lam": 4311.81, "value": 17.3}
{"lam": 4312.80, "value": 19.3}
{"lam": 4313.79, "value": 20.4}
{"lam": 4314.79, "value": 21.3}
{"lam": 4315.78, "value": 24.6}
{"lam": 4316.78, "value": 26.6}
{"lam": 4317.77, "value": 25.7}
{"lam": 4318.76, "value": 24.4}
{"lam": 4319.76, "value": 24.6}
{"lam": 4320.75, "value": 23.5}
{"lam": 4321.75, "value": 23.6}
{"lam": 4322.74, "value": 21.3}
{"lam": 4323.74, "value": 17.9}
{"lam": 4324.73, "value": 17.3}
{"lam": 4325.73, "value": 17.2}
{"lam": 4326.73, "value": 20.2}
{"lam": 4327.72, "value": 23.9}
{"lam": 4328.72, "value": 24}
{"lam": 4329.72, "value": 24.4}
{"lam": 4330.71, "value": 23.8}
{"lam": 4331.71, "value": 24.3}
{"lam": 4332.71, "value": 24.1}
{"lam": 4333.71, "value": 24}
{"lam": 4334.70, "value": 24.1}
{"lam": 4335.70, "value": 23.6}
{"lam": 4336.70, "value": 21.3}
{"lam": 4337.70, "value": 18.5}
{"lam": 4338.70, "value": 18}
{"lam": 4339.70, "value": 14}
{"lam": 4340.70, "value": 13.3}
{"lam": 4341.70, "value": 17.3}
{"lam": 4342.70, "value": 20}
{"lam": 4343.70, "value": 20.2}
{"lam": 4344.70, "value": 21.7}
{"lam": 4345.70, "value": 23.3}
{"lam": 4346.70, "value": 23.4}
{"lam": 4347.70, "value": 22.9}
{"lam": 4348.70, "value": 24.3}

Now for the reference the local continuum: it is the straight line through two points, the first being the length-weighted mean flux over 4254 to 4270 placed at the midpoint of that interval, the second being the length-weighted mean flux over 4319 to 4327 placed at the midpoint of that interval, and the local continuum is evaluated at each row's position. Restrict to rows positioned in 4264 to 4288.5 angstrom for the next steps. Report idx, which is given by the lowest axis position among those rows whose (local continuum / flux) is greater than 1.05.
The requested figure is 4270.31 angstrom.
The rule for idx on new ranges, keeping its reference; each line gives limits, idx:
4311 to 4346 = 4311.81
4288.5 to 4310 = 4289.03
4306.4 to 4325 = 4306.85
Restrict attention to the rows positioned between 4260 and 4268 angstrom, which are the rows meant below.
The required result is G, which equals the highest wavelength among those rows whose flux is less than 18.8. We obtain 4260.49 angstrom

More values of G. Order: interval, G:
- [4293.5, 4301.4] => 4300.90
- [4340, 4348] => 4341.70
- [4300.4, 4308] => 4307.84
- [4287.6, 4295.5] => 4290.02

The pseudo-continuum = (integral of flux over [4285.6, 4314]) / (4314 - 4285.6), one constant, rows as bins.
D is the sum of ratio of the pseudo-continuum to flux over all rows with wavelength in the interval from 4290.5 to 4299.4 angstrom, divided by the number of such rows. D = 0.93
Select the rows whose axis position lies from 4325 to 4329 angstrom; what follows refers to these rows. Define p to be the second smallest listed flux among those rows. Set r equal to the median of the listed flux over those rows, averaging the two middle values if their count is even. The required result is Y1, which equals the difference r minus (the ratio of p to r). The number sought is 21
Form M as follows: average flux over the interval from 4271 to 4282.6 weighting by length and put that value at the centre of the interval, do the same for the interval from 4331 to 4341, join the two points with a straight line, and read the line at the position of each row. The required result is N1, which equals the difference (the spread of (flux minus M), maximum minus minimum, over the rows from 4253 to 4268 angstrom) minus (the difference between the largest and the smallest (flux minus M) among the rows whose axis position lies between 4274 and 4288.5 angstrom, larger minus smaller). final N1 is 2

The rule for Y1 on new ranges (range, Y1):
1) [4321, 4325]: 19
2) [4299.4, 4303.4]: 15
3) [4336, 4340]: 17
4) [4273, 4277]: 19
